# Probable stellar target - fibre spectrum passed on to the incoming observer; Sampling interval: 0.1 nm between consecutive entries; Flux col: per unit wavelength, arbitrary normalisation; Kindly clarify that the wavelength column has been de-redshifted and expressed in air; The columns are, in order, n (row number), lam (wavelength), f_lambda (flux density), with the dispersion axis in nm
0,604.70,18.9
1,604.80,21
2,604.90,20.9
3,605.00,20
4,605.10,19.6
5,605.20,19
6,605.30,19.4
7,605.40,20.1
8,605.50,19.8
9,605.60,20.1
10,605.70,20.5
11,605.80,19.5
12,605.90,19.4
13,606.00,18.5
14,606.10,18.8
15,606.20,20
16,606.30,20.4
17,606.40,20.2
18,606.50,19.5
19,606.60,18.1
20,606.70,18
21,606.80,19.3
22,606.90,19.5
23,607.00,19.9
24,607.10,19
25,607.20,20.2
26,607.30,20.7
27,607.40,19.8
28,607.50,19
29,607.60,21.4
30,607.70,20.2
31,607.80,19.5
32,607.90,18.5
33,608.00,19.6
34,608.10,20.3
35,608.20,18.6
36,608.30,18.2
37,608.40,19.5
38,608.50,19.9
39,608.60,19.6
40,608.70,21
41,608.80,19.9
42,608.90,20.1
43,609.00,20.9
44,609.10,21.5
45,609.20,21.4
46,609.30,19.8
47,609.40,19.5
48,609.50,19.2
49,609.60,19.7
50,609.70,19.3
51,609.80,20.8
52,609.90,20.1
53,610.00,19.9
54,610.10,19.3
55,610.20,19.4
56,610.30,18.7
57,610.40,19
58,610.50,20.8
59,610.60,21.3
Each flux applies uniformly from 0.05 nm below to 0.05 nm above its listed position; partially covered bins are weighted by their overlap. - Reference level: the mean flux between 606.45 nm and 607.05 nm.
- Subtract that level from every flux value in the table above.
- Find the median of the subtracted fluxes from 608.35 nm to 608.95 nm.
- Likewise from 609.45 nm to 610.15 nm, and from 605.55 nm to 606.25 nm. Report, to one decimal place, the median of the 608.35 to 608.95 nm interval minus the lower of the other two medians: 0.4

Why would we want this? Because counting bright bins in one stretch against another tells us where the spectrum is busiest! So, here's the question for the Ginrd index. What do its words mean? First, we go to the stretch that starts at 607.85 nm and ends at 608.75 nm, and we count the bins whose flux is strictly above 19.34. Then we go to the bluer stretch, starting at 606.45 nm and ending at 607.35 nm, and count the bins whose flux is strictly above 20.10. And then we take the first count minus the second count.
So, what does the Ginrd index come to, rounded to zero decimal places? 4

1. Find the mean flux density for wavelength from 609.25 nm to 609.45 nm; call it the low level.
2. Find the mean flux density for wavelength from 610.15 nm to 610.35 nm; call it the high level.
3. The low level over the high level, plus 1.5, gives 2.53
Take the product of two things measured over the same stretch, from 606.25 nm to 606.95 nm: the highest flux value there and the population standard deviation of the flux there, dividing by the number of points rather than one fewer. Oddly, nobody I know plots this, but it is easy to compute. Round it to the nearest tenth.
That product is 17.6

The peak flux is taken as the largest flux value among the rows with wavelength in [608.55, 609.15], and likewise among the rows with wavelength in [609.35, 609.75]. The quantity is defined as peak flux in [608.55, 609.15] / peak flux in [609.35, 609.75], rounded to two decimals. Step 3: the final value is 1.09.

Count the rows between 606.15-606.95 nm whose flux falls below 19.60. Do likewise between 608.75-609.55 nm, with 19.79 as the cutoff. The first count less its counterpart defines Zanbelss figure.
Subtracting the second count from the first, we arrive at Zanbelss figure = 3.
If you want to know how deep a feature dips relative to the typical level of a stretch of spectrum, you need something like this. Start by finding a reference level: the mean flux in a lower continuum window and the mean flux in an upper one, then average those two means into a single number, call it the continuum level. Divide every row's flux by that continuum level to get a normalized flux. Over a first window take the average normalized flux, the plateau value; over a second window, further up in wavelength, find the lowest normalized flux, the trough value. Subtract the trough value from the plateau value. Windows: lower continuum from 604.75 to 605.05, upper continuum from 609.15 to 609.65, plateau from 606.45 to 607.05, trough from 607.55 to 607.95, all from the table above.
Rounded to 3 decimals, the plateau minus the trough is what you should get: 0.027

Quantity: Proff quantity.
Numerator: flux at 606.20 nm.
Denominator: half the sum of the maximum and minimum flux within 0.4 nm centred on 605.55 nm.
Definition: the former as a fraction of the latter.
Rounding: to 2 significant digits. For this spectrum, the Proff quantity 0.99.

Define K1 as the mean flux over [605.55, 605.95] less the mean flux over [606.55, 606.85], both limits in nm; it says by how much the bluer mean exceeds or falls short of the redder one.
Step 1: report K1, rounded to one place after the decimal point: 1.4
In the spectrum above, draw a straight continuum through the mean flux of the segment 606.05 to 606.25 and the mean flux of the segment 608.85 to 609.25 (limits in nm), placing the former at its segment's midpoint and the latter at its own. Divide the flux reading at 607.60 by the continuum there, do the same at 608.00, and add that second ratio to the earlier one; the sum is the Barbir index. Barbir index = 2.02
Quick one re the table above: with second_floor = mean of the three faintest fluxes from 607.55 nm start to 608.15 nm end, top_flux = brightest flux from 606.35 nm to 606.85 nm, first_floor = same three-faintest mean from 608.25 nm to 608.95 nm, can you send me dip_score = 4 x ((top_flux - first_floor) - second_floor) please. -72.4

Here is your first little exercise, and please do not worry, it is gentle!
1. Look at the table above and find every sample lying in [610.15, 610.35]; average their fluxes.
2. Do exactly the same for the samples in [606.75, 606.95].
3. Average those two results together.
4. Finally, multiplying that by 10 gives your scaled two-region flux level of 192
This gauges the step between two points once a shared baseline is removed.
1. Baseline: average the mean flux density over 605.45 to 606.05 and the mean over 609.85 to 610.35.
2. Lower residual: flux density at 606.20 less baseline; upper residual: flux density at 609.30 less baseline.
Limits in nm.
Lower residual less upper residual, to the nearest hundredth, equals 0.20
